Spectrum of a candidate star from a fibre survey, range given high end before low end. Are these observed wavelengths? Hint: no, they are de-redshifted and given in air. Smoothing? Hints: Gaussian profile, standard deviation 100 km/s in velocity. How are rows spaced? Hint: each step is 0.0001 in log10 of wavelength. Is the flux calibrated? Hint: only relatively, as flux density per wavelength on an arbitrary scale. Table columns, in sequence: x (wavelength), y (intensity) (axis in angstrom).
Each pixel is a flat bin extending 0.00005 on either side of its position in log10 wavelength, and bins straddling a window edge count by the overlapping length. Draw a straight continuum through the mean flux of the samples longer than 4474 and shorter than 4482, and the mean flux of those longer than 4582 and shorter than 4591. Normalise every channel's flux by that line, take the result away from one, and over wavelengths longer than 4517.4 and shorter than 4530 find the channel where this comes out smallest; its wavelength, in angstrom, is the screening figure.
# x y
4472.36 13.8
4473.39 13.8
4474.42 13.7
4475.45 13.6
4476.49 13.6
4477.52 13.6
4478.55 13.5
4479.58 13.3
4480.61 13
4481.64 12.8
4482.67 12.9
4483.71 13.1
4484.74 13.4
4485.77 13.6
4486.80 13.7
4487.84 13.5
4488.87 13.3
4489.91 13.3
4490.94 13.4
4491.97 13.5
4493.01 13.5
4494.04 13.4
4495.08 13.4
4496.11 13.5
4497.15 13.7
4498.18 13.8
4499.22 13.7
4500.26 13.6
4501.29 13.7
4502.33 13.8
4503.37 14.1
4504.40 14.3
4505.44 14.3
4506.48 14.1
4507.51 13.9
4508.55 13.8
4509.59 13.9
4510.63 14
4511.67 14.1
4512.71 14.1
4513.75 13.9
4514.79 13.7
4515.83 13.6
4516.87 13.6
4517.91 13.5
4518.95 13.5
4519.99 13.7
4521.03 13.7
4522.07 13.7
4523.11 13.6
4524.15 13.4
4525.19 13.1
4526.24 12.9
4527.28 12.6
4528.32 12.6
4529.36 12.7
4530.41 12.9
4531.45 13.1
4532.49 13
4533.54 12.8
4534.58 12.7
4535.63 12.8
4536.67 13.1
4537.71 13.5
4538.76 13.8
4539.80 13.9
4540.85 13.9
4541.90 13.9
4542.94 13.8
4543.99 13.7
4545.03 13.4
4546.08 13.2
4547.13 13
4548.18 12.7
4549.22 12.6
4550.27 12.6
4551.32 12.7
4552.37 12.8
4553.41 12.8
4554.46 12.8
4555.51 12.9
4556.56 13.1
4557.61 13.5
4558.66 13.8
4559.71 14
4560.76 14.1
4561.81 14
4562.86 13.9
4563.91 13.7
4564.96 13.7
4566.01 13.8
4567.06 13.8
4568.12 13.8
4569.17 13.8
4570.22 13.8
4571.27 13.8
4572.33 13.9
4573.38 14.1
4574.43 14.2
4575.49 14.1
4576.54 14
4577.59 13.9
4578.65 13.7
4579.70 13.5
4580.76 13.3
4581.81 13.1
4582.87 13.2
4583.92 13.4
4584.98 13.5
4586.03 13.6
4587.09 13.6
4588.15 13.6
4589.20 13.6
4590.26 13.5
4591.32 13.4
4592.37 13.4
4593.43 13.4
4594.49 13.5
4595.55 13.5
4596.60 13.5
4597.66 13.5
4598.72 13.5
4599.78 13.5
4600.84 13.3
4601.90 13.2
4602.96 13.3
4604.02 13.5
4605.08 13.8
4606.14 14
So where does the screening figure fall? 4519.99 angstrom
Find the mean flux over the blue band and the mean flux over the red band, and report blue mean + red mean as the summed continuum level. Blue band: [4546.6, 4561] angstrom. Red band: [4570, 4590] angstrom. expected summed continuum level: 26.8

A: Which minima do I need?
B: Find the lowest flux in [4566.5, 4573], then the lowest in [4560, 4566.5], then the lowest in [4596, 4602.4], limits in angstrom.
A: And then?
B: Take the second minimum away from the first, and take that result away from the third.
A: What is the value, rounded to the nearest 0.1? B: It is 13.1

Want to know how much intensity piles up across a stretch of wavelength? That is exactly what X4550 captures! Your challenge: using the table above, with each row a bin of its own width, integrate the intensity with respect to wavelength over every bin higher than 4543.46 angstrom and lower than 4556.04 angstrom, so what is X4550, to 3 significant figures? 163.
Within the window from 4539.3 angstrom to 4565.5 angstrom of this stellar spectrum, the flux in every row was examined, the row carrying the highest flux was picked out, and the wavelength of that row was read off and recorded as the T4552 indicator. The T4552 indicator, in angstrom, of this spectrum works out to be 4560.76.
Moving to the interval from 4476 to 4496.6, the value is 4486.80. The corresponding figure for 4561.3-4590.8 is 4574.43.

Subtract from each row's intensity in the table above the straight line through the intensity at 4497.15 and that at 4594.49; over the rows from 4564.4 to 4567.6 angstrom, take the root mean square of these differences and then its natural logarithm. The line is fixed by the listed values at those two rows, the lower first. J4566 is -1.5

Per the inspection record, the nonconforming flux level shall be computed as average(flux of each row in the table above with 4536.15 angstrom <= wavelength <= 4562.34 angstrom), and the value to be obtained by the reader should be 13.3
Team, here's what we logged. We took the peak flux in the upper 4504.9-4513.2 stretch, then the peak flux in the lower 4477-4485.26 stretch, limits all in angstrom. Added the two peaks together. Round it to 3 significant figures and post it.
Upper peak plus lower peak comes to 27.9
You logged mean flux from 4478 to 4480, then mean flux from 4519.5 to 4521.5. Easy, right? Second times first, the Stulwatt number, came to 184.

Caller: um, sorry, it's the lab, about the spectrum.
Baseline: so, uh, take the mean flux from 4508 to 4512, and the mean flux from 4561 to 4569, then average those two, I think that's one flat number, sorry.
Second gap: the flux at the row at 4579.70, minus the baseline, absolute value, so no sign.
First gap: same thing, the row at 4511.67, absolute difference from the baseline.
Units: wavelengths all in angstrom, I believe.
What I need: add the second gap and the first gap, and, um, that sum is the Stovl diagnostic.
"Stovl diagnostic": 0.6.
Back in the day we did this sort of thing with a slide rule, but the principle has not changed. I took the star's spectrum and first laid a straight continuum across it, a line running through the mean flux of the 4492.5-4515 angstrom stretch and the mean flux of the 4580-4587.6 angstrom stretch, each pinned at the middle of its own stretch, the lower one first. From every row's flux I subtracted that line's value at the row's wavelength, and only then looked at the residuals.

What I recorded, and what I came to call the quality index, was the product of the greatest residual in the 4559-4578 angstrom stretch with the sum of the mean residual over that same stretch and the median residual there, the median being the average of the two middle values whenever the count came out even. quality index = 0.7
